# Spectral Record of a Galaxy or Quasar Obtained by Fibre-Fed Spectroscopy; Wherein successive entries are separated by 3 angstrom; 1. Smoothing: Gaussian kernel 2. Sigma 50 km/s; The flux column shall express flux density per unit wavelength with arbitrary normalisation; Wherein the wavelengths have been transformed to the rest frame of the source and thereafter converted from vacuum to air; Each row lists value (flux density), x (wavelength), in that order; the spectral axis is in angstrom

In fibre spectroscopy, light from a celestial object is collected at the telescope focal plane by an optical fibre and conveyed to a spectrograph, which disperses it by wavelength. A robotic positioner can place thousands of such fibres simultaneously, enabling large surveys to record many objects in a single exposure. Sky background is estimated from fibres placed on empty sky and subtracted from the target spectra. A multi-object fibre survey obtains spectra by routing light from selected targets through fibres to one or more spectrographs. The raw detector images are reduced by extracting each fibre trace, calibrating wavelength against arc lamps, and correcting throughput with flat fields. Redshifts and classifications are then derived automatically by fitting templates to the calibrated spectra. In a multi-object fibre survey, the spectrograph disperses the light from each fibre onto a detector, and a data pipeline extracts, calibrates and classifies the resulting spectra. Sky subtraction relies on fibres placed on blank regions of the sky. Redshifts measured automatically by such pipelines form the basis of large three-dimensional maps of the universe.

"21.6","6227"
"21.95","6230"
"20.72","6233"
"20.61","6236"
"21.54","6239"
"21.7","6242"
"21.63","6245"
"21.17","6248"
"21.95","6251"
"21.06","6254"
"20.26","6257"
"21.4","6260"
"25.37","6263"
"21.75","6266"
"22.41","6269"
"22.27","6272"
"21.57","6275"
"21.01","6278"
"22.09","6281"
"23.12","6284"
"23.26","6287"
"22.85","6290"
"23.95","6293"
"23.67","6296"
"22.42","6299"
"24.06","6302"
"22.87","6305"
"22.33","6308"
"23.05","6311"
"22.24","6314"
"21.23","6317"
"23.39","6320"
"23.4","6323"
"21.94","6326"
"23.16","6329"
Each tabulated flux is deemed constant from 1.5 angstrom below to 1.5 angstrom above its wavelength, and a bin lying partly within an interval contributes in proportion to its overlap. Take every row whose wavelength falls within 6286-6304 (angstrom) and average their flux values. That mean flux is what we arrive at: 23.4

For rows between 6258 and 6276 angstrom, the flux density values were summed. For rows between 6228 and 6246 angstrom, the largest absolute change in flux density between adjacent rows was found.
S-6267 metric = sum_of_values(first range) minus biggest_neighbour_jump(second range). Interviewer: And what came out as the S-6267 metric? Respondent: 134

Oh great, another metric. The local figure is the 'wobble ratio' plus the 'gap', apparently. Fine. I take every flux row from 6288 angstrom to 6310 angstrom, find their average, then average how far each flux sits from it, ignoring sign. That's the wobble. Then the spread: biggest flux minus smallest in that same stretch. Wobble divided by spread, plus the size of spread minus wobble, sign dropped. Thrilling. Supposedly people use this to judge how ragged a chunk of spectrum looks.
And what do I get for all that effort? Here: 1.5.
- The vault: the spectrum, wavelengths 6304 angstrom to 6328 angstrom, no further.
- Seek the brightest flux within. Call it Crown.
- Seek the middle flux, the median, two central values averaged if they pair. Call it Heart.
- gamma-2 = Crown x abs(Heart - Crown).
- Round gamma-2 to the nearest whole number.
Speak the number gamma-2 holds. 19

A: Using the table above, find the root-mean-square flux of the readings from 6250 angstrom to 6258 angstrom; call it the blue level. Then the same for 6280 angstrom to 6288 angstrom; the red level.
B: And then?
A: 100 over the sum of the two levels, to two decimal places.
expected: 2.28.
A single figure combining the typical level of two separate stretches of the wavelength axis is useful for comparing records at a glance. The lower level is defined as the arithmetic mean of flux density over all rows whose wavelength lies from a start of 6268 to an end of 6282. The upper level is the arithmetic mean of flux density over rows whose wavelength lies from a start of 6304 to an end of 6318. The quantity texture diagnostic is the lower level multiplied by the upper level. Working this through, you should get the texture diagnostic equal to 489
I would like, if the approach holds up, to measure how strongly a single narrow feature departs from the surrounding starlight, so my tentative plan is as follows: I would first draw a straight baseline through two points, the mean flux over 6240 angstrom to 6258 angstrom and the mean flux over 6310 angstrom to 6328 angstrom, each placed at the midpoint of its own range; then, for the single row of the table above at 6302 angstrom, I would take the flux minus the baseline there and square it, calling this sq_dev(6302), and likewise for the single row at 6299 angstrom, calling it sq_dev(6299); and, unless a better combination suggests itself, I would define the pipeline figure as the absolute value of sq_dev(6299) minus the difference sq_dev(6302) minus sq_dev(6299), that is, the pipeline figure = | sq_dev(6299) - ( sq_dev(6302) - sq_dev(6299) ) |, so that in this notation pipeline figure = 3.2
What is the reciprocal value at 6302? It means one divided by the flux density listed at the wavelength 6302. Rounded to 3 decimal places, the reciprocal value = 0.042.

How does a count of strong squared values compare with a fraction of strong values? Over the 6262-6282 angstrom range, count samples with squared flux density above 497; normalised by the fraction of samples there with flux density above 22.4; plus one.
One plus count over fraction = 8.0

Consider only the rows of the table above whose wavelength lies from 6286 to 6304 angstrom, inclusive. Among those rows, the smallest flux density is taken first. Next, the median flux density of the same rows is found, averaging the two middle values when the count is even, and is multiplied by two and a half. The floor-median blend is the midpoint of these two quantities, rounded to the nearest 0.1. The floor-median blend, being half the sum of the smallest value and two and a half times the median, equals 40.5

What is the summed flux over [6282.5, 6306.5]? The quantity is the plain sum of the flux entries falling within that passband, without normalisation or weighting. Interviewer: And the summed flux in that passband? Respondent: 186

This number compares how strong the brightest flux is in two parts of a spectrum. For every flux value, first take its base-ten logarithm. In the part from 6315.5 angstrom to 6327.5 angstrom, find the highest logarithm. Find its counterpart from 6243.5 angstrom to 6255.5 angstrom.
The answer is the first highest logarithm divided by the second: 1.021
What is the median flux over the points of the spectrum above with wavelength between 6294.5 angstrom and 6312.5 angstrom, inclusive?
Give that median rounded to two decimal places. 22.96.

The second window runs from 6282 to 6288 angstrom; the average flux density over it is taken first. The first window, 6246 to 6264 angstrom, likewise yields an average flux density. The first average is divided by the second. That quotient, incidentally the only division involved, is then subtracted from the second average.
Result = 22.2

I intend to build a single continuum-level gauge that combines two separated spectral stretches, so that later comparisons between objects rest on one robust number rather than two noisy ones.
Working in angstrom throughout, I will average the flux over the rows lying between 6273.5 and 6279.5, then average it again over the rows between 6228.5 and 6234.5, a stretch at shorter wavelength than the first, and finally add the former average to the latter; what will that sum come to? 42.6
